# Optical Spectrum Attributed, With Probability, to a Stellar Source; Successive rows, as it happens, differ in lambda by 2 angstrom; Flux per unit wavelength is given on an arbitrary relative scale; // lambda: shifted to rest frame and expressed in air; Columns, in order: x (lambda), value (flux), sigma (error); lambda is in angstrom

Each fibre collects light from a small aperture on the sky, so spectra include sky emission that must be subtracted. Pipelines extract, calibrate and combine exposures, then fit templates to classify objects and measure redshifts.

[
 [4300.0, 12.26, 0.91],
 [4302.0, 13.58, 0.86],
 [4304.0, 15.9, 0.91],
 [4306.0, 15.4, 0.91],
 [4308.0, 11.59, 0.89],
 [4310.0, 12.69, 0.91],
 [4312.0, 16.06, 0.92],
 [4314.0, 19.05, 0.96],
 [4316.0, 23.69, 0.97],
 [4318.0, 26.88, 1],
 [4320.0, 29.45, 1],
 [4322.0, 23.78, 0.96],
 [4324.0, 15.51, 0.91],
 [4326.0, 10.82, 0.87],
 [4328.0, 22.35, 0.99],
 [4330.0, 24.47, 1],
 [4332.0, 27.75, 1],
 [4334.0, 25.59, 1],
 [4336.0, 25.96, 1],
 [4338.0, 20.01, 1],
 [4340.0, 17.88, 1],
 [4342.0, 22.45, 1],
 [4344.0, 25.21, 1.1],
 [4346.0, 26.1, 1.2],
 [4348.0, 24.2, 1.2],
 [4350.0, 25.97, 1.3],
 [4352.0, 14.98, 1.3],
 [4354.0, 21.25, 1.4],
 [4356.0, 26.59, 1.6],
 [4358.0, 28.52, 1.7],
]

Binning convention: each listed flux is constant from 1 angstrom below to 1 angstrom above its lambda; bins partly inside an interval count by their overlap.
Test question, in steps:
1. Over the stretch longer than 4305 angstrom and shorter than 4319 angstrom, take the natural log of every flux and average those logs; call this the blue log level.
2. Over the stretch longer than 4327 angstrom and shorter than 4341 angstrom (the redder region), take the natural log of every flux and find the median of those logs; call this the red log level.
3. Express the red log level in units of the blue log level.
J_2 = 1.12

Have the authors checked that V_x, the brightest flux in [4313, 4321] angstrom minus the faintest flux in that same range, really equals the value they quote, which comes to 10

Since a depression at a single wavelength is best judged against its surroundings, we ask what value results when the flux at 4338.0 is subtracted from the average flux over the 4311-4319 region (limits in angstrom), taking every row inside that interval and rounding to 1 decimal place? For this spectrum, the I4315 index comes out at 1.4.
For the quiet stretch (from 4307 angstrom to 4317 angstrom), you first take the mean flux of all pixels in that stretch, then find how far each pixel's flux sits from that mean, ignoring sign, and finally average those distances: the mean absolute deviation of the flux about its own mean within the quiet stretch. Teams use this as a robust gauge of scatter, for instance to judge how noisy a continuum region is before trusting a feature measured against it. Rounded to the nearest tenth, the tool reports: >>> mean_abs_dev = 3.8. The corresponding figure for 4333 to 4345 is 2.7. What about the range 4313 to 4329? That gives 4.7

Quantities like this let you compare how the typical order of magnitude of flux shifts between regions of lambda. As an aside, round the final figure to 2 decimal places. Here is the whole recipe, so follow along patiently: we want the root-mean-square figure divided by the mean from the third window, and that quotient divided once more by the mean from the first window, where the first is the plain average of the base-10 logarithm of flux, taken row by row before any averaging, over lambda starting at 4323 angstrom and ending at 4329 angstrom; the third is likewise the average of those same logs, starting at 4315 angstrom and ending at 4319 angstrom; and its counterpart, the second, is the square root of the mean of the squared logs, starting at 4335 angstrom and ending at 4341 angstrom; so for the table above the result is 0.79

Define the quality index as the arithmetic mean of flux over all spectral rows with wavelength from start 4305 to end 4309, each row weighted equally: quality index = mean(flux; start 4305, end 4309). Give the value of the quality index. 13.5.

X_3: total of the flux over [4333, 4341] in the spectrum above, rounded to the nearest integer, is 89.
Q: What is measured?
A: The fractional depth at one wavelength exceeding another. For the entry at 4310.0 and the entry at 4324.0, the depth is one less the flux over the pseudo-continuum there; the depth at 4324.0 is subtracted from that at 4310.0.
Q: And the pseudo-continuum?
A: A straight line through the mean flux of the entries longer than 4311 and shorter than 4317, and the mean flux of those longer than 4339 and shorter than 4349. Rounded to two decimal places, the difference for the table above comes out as 0.08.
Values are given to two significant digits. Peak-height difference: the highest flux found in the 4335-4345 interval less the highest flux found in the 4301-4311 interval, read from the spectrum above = 10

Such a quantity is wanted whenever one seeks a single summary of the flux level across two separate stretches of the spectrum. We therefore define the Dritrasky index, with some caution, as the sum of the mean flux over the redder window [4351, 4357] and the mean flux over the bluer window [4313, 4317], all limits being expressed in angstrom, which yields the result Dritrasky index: 42.3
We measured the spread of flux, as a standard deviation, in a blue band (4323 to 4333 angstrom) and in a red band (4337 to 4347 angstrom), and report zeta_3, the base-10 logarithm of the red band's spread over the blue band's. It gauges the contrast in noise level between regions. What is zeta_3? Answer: -0.30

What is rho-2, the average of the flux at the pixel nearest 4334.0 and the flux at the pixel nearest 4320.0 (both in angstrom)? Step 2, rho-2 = 28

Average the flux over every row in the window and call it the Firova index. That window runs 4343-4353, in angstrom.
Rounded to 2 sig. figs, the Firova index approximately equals 23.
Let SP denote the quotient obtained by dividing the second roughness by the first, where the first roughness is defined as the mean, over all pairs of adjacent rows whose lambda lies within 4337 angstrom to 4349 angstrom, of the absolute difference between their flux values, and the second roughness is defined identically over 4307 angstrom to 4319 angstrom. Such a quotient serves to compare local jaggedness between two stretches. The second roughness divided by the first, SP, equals 1.2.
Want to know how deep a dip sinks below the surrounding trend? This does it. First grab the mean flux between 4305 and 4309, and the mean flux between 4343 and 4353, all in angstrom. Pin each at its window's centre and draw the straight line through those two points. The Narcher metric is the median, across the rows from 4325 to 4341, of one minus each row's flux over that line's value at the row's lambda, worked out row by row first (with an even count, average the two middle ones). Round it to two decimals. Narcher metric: -0.24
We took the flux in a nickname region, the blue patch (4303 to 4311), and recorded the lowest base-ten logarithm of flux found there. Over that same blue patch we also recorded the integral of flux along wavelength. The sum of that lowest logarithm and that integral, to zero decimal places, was 112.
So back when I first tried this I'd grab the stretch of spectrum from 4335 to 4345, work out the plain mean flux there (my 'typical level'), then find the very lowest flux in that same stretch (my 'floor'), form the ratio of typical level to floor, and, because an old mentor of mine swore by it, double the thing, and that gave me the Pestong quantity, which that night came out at 2.5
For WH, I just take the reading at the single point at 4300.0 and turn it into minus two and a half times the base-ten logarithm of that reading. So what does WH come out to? -2.7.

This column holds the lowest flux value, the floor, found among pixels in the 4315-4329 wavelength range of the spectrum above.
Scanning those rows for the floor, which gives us 10.82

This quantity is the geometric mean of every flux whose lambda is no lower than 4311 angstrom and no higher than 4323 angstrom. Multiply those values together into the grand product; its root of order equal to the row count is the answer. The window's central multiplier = 22.7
